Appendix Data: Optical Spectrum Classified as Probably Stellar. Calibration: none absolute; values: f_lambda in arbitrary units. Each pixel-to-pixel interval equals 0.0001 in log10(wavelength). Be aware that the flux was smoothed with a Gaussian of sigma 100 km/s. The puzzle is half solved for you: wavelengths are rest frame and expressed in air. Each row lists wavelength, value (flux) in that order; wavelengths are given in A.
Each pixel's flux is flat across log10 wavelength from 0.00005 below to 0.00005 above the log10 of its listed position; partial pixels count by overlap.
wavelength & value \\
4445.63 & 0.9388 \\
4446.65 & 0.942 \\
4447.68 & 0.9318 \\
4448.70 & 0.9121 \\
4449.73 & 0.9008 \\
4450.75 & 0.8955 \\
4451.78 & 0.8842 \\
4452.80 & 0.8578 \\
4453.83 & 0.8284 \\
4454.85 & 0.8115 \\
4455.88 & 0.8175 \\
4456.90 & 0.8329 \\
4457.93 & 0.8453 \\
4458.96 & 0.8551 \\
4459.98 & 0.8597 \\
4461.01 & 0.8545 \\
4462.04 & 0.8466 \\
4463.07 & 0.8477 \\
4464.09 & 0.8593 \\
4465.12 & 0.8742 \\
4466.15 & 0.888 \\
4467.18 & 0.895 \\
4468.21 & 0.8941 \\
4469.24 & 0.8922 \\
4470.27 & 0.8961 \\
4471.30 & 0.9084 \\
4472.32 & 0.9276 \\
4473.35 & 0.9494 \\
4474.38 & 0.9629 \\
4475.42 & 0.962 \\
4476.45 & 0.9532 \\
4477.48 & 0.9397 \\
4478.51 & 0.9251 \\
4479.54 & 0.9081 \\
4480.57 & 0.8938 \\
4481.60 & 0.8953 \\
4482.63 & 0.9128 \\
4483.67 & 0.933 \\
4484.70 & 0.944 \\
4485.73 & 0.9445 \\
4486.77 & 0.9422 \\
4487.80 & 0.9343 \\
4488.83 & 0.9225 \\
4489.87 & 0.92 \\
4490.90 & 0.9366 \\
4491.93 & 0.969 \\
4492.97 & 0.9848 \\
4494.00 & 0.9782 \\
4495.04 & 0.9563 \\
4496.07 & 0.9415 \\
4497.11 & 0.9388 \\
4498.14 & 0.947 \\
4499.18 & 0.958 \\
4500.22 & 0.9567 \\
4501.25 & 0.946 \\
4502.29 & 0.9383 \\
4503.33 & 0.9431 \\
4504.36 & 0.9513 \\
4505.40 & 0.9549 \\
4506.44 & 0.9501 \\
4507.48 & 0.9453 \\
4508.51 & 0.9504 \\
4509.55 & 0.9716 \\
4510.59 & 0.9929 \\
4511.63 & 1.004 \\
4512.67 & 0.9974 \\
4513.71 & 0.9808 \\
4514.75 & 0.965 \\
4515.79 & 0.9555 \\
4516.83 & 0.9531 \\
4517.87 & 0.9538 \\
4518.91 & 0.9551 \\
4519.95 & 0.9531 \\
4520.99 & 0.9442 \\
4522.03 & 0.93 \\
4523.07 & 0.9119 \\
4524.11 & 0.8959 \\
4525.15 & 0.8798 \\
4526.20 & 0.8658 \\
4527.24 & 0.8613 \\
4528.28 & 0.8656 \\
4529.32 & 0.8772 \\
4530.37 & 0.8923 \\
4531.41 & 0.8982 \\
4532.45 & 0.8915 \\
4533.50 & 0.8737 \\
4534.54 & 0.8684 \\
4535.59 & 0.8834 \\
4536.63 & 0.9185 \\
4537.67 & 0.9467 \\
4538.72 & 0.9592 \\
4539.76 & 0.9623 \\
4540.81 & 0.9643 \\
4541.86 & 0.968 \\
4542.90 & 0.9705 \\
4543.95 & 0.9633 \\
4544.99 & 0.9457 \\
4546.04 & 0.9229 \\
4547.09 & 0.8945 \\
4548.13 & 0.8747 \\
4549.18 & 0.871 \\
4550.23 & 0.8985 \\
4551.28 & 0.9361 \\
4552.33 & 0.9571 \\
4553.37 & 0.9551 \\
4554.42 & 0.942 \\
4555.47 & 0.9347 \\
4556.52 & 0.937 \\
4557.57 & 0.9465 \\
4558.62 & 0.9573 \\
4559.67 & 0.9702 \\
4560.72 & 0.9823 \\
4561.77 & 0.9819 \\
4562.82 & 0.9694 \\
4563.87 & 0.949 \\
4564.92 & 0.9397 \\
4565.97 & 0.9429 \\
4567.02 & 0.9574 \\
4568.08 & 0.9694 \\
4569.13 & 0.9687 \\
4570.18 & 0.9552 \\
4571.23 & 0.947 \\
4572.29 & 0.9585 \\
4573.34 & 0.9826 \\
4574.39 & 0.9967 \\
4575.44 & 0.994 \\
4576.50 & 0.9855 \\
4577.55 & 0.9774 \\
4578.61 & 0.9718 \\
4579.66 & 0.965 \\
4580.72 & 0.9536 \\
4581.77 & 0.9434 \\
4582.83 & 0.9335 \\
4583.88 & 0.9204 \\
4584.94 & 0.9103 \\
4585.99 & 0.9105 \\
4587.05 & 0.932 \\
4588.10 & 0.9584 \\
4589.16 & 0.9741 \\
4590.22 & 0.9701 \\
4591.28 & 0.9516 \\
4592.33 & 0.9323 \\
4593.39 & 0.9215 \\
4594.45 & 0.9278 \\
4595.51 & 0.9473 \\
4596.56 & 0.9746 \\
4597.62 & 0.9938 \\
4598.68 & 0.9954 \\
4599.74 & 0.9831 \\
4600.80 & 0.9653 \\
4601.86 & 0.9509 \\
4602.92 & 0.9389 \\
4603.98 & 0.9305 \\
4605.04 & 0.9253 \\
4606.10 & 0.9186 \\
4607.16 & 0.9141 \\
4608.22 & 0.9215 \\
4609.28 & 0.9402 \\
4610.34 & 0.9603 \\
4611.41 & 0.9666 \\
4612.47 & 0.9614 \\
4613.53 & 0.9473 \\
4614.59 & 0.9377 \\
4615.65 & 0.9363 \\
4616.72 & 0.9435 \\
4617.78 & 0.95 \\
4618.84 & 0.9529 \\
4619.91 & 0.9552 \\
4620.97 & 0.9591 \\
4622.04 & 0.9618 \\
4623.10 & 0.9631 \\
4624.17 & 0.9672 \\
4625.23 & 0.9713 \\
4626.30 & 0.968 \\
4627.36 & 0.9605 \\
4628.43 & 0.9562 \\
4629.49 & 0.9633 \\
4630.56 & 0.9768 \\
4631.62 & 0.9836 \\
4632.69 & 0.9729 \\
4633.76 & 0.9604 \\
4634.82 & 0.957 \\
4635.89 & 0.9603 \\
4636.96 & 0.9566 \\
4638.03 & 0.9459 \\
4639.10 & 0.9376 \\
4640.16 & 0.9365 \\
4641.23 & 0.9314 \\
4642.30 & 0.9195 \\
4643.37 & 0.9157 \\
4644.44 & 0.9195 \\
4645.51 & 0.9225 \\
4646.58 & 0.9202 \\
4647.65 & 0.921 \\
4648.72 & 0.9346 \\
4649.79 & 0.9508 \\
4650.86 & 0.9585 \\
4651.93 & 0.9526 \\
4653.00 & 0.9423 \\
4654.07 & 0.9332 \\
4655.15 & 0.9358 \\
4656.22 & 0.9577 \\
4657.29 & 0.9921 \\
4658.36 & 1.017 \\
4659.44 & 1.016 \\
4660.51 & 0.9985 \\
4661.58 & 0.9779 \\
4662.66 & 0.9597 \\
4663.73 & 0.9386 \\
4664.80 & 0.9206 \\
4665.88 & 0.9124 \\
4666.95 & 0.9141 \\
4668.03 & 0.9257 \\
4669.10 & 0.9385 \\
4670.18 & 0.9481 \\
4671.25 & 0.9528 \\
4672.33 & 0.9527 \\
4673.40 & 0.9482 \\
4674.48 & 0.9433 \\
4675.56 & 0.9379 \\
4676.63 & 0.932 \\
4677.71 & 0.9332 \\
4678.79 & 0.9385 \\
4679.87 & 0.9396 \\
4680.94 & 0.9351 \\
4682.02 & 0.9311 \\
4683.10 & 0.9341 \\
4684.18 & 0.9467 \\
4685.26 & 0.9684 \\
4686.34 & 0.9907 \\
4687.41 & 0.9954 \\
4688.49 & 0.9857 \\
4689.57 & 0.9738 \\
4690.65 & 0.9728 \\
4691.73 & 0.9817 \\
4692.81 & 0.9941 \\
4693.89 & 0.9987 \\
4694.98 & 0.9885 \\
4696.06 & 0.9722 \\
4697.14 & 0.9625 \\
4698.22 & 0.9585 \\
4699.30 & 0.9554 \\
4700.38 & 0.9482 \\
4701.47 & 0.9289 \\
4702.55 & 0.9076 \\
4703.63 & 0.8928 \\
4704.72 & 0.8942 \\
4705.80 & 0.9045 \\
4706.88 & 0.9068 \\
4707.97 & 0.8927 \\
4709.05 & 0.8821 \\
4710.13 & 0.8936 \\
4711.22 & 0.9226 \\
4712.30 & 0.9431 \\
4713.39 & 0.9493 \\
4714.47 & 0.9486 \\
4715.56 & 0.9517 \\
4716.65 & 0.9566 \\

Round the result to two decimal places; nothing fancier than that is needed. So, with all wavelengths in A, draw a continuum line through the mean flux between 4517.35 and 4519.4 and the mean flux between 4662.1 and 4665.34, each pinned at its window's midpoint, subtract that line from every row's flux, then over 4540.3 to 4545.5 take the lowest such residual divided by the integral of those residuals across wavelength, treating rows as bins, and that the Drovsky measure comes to -0.11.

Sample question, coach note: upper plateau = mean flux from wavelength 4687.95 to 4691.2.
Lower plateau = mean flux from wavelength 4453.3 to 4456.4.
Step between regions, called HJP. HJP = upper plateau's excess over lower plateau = 0.16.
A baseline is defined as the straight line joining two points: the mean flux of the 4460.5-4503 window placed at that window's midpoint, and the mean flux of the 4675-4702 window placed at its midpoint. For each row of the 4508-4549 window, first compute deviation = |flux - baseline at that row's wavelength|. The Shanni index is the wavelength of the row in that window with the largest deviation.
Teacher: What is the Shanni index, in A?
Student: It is 4511.63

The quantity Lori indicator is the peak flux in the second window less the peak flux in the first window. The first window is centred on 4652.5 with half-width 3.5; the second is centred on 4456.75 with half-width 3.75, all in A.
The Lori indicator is -0.10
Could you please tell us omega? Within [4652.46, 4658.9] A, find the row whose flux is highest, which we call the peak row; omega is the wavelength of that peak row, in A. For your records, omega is 4658.36 A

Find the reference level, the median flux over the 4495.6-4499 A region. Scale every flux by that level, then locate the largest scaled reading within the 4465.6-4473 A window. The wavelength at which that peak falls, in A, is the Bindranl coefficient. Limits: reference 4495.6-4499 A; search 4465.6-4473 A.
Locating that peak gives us 4472.32 A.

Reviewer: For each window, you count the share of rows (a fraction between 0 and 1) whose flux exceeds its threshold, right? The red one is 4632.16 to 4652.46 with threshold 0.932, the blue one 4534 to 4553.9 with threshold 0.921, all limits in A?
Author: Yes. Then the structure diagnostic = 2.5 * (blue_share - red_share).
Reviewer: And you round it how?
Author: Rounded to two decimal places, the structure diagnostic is 0.00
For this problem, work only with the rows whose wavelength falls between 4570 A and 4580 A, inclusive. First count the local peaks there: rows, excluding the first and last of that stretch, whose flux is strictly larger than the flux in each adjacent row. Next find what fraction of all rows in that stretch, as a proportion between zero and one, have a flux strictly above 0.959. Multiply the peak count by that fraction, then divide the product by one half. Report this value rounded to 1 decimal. 1.4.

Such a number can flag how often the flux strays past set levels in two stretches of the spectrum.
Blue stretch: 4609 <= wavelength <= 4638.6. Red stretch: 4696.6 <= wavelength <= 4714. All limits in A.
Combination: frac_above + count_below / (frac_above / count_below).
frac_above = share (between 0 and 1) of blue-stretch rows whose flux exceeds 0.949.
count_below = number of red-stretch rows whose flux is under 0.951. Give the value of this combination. 216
